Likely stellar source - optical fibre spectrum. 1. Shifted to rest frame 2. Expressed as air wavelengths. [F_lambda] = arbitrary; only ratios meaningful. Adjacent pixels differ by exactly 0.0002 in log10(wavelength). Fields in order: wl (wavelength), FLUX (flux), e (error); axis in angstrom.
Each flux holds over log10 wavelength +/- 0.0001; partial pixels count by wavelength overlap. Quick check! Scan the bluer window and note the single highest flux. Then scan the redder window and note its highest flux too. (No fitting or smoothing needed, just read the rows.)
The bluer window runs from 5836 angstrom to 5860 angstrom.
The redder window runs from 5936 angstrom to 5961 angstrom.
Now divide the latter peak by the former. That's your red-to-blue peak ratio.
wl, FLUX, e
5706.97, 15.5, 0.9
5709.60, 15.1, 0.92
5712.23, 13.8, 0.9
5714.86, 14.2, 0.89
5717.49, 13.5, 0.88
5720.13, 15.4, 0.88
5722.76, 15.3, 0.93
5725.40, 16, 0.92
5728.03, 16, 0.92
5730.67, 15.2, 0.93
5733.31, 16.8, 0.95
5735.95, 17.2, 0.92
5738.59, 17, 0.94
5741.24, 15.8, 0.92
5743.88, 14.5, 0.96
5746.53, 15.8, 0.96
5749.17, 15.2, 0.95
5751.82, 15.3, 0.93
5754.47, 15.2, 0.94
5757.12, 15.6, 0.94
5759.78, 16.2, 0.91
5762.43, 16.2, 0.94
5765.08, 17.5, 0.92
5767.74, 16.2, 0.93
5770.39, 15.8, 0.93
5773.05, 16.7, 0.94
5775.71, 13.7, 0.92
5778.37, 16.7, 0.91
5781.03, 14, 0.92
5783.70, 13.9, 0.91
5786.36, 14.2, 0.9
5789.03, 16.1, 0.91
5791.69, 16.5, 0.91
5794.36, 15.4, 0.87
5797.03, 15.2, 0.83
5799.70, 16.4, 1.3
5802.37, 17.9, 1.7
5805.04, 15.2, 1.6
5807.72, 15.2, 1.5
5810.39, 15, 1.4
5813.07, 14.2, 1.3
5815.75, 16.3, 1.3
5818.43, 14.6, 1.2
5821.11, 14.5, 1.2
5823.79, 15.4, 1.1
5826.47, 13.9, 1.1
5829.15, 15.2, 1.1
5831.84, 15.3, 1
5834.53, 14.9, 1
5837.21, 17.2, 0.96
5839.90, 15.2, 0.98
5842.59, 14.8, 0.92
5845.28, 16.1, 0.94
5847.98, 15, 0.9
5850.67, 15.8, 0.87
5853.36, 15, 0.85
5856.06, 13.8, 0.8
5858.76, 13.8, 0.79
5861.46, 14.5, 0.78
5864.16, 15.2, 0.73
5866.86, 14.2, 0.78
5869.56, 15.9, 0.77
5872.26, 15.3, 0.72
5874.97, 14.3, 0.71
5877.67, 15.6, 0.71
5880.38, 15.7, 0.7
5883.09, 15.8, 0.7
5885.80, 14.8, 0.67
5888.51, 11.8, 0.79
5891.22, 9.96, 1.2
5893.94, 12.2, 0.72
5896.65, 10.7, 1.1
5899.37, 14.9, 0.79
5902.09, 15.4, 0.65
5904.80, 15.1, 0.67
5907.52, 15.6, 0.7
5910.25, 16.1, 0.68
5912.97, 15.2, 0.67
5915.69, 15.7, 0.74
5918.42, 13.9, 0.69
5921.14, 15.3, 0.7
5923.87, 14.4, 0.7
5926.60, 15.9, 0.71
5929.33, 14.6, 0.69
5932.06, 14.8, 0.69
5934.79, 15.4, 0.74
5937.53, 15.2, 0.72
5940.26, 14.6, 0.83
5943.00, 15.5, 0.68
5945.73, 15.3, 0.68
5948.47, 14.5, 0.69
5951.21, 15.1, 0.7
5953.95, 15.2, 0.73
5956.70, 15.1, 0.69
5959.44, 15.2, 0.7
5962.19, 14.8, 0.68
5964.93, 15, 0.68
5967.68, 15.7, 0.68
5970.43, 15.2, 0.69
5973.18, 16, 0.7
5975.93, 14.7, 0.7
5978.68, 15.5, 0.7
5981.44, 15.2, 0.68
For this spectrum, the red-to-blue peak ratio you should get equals 0.90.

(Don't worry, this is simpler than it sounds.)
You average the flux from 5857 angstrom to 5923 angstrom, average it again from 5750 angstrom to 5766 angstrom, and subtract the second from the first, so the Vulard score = -1.5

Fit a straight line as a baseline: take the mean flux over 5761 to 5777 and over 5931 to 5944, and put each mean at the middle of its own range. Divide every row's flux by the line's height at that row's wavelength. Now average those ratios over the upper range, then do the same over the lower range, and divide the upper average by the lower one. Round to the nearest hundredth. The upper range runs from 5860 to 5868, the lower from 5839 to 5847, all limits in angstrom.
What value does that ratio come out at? 0.96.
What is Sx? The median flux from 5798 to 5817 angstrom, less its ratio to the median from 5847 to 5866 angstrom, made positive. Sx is 14.2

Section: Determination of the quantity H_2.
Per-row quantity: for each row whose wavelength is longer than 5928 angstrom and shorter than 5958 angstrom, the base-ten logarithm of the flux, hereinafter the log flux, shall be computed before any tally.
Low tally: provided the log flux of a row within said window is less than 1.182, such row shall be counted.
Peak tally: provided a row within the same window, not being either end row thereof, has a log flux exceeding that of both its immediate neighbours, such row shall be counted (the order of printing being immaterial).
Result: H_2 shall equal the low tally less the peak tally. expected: 5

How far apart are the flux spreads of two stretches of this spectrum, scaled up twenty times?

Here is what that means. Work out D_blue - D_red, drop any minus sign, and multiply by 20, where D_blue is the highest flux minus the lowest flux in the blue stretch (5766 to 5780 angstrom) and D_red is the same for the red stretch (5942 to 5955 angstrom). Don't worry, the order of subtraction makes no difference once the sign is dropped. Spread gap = 40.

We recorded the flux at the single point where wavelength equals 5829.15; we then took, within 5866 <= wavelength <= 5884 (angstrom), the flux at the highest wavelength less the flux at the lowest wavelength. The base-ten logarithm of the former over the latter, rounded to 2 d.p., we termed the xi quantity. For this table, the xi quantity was 0.98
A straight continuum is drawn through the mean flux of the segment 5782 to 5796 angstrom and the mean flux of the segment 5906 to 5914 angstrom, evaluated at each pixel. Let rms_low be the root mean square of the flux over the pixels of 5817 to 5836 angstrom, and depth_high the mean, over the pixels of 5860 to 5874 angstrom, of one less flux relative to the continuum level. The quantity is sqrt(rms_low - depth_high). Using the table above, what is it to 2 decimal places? 3.85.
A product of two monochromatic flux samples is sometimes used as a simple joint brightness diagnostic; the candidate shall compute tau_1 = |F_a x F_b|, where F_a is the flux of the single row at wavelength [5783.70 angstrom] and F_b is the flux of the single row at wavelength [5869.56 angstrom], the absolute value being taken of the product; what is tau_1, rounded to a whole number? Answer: 221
